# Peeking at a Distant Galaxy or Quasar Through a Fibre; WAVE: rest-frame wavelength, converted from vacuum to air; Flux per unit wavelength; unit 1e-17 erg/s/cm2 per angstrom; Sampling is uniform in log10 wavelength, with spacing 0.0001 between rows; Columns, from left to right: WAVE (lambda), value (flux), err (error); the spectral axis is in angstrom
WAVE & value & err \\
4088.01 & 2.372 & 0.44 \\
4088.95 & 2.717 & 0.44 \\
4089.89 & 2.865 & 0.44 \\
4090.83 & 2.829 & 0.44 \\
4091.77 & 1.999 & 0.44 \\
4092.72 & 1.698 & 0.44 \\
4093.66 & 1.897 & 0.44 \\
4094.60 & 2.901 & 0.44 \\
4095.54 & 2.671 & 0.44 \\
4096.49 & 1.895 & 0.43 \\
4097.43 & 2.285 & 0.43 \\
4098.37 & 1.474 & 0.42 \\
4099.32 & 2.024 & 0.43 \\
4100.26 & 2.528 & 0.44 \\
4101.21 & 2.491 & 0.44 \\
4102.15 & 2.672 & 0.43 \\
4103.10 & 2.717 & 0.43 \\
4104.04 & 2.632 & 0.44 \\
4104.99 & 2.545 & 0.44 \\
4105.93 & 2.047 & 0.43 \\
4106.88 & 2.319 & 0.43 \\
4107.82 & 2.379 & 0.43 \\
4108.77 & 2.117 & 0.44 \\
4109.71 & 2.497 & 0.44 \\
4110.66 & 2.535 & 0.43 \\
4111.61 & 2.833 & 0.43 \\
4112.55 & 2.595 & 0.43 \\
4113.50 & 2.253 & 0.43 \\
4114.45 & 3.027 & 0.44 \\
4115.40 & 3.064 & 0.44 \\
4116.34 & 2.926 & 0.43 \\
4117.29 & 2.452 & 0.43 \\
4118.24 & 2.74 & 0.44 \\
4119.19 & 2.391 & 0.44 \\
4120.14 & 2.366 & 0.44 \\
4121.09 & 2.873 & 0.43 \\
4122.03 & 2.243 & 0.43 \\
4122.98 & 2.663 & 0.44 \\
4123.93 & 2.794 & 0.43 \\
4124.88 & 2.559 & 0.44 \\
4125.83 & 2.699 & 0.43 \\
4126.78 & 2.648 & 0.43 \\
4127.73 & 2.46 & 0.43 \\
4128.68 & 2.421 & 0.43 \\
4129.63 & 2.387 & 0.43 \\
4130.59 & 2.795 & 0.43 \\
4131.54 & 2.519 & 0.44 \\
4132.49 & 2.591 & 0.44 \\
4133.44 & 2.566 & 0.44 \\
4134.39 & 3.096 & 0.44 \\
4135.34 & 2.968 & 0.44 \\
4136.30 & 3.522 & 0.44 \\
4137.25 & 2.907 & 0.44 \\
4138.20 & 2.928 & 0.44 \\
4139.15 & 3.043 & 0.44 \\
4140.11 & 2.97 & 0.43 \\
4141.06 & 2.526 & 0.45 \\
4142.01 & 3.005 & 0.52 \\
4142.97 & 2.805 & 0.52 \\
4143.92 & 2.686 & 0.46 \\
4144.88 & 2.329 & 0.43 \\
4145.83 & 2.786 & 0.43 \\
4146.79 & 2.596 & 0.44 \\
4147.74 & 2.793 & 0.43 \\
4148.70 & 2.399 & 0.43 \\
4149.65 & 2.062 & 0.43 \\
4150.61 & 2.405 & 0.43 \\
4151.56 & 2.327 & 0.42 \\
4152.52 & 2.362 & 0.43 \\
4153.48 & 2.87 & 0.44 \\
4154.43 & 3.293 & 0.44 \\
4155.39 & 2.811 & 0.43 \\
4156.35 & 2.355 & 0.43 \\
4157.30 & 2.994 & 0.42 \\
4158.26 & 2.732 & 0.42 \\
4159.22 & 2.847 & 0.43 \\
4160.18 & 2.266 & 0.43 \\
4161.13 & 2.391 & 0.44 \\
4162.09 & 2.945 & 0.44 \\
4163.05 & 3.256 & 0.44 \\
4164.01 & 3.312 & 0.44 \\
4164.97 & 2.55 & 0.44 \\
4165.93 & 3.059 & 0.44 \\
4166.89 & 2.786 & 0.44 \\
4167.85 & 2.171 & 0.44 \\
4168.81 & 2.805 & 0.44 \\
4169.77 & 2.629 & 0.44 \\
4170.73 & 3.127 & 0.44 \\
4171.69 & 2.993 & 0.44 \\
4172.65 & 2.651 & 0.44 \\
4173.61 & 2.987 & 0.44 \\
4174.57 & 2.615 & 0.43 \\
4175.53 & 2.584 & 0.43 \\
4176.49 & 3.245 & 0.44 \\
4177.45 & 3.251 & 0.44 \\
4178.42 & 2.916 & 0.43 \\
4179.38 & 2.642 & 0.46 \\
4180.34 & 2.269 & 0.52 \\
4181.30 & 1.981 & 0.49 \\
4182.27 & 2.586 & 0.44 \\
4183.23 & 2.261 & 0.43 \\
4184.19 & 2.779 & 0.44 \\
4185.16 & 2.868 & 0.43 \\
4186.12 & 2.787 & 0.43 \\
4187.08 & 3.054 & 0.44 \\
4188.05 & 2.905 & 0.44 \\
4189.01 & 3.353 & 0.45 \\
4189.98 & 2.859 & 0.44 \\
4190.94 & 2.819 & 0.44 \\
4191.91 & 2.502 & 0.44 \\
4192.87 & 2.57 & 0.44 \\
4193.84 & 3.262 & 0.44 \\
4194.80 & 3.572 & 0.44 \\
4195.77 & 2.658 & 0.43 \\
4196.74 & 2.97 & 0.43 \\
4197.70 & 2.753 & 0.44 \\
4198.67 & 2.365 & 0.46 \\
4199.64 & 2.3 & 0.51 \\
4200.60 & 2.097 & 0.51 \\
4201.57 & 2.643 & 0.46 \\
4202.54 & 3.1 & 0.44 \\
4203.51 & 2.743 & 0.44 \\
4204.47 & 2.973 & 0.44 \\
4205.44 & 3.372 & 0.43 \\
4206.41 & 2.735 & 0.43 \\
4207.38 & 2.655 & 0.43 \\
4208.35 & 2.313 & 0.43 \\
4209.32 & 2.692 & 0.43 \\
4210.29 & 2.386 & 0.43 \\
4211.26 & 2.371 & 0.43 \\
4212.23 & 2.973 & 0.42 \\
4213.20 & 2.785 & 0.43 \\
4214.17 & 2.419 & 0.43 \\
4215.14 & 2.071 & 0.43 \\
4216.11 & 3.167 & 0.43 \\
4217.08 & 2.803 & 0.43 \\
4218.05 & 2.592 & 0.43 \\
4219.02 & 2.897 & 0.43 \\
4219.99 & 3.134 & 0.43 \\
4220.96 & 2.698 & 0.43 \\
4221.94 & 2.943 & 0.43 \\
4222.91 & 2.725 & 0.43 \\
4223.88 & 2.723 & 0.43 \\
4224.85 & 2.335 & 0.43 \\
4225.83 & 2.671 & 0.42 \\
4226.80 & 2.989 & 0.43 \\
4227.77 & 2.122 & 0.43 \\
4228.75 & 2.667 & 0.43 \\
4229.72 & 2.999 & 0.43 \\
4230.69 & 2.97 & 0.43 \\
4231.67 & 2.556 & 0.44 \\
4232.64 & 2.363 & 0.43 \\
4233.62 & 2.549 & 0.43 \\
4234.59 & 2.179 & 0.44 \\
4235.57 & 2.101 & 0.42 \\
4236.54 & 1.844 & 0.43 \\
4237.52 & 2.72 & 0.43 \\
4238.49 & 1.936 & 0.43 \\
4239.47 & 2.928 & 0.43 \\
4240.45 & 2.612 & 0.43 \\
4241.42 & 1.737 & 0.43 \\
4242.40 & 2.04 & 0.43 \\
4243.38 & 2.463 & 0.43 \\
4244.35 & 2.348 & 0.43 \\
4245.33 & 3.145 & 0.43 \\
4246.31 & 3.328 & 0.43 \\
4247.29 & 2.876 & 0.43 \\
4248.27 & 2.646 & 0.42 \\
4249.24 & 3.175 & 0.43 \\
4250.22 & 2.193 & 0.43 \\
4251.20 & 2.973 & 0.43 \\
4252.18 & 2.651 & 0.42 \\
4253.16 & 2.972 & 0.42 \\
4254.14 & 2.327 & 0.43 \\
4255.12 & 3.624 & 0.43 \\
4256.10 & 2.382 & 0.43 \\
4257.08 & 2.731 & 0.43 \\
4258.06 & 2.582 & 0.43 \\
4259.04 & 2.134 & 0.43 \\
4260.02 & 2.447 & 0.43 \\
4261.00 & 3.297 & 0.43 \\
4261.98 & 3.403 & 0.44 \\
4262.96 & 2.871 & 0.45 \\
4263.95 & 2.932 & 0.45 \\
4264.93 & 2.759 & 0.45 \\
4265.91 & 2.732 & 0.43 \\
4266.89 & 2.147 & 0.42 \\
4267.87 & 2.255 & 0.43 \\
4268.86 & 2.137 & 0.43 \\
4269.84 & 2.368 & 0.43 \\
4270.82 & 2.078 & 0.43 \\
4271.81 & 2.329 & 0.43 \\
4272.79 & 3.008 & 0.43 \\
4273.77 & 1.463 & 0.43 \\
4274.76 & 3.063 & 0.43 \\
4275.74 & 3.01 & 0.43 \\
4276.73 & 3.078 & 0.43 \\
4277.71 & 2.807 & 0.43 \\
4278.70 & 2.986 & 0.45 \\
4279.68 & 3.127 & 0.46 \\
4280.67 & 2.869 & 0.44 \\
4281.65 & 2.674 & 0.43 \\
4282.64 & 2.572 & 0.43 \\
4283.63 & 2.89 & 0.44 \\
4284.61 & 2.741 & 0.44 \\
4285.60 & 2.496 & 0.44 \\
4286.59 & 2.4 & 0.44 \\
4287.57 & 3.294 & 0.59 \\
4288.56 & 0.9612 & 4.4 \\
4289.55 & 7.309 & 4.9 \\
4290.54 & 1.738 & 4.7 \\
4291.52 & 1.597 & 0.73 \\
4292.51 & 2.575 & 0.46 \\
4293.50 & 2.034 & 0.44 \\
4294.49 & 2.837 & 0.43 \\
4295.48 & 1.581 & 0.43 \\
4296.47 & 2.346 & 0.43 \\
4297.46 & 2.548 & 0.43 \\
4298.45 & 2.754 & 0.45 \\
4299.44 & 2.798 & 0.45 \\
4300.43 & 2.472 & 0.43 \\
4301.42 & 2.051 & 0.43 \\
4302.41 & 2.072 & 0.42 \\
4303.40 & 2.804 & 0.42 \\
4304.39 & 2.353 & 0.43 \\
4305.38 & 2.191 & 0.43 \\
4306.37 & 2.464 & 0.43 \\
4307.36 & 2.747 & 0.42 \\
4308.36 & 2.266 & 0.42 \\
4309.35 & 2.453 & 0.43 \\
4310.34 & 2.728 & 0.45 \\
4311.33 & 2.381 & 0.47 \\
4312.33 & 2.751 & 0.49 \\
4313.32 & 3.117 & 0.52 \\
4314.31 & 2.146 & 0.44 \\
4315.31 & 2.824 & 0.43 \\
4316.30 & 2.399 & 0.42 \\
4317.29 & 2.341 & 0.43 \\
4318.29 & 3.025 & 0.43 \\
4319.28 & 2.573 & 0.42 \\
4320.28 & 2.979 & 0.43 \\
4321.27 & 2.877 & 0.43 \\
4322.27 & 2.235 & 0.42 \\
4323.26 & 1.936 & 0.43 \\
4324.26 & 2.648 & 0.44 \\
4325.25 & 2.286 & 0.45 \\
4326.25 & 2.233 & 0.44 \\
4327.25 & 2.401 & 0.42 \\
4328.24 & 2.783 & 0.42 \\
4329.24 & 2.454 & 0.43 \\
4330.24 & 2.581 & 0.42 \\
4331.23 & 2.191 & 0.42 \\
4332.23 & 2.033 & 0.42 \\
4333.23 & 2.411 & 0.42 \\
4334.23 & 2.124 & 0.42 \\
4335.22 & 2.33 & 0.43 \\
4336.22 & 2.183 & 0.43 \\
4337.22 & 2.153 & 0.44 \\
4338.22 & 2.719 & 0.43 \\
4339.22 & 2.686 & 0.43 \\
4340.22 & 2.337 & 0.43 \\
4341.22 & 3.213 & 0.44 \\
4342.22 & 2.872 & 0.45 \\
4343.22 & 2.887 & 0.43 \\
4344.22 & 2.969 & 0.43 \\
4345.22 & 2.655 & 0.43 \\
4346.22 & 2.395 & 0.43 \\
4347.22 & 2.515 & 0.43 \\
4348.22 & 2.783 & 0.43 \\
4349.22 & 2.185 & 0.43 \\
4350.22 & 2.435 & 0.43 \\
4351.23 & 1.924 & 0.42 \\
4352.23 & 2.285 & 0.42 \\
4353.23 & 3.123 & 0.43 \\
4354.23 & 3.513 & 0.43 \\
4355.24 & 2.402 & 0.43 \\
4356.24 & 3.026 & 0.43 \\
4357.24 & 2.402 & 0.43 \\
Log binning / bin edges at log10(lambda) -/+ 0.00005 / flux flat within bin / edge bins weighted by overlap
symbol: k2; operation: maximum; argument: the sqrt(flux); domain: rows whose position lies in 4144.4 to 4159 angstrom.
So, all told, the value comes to 1.81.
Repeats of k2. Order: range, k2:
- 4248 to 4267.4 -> 1.90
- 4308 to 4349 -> 1.79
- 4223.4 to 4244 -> 1.73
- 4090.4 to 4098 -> 1.70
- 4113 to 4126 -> 1.75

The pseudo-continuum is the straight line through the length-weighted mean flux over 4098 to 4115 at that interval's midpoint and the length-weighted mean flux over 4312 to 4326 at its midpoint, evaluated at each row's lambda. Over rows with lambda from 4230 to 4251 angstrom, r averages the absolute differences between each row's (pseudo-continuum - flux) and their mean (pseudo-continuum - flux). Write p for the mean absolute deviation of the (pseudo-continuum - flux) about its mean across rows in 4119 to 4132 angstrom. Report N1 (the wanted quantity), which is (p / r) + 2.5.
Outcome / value 2.9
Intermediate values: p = 0.16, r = 0.371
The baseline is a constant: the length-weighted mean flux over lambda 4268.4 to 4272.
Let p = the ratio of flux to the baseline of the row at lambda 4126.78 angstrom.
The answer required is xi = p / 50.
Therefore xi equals 0.024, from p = 1.19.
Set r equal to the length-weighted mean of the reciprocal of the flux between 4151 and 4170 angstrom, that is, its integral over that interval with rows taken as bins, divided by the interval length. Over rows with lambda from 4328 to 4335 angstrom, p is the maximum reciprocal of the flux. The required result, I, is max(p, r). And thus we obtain 0.49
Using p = 0.49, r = 0.371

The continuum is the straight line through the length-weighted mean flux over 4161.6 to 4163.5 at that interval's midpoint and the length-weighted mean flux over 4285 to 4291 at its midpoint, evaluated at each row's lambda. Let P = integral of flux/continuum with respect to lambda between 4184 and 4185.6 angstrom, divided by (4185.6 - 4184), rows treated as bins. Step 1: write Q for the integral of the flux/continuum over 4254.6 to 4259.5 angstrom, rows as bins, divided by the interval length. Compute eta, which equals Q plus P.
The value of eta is 1.80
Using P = 0.92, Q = 0.884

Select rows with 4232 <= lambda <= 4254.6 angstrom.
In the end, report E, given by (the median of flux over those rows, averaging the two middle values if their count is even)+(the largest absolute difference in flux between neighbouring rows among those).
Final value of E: 3.54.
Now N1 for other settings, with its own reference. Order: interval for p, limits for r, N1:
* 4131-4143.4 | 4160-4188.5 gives 3.3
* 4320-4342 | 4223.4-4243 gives 3.3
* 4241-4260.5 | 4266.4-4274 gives 3.9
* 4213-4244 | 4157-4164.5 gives 3.6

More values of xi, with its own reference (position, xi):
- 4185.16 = 0.026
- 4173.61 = 0.027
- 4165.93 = 0.028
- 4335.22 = 0.021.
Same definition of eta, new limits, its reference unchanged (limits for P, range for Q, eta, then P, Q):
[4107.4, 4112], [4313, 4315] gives 1.65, 0.79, 0.862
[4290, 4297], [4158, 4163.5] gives 1.59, 0.70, 0.886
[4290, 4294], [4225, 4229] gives 1.52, 0.68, 0.843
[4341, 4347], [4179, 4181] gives 1.71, 0.93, 0.782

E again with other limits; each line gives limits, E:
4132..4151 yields 3.40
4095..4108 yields 3.25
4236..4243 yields 3.03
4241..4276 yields 4.25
